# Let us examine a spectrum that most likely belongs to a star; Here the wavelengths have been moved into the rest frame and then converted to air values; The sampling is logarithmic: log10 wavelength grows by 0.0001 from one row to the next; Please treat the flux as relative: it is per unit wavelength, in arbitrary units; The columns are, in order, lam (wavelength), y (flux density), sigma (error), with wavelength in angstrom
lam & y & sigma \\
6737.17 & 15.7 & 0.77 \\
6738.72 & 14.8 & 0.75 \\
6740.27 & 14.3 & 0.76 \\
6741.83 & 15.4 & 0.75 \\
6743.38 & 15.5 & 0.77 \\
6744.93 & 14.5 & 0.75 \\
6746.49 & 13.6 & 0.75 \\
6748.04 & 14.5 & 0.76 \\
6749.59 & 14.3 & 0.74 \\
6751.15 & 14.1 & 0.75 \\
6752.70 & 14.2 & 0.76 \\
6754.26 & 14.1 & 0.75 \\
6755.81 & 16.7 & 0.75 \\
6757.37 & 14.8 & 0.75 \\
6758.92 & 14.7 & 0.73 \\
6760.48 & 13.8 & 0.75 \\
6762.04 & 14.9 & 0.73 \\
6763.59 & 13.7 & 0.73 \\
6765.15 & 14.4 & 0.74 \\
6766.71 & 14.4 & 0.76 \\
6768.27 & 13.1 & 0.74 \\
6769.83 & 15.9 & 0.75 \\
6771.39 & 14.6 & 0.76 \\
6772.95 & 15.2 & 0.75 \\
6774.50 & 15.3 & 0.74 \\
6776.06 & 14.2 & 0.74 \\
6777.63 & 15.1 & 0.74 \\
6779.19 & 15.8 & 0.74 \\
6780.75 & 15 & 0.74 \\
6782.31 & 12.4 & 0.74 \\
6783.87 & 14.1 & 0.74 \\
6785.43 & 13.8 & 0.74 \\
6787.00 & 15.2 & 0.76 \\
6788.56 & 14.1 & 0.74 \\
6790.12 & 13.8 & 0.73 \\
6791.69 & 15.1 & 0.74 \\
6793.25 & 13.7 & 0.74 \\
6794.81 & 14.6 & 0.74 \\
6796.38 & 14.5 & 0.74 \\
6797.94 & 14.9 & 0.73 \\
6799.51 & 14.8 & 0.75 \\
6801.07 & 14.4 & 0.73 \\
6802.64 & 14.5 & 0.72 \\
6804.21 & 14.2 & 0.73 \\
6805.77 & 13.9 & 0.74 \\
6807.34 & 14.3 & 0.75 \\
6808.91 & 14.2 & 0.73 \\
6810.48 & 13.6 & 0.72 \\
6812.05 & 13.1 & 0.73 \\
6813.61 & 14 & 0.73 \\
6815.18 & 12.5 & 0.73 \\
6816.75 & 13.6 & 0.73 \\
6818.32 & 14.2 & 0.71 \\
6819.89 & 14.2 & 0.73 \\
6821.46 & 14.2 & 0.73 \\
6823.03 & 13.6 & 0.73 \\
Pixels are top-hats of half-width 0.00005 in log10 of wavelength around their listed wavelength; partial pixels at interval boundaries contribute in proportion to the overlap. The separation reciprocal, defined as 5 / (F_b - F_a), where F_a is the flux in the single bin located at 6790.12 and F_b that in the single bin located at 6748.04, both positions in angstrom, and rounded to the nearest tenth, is 7.1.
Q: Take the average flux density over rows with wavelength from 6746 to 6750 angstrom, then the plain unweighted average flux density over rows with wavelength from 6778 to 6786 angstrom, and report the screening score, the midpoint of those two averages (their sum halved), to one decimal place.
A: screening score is 14.2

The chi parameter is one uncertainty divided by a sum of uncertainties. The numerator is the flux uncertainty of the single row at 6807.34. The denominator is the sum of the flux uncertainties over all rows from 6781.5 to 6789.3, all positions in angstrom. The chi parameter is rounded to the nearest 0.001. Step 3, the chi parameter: 0.202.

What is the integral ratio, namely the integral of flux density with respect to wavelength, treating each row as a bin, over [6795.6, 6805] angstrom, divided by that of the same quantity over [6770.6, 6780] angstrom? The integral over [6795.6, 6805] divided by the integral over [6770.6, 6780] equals 0.97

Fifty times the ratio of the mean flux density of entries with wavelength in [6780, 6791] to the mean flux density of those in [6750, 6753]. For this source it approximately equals 49.7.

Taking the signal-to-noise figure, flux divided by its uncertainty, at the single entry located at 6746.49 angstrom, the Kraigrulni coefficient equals 18.1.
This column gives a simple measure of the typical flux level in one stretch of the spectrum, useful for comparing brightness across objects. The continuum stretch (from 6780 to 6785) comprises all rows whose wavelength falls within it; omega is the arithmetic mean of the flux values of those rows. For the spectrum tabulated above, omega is 13.8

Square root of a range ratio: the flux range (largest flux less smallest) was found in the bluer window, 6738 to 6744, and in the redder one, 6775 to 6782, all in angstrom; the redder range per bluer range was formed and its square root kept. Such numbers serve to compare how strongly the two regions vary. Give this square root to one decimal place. 1.2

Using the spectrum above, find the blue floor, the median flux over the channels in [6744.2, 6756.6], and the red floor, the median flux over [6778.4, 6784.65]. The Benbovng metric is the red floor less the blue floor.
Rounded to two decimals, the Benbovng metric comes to 0.30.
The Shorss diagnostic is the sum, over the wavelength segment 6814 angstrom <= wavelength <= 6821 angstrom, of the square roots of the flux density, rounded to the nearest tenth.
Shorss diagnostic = 14.8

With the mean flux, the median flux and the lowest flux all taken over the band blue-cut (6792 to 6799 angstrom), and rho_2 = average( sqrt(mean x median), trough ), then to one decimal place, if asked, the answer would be 14.1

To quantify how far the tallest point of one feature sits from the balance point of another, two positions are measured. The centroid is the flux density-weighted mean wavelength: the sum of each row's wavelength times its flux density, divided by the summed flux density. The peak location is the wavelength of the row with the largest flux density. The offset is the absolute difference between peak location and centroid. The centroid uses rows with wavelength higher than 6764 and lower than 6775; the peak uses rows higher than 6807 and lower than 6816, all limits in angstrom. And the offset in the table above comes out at 37.4 angstrom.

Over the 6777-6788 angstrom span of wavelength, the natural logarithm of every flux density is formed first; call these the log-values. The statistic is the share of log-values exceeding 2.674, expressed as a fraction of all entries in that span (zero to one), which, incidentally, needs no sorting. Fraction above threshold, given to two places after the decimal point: 0.57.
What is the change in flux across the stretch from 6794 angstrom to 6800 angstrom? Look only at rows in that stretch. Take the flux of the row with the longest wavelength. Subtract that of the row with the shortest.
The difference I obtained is 0.2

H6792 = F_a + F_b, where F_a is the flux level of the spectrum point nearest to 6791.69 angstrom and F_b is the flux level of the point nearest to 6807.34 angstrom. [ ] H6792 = 29.4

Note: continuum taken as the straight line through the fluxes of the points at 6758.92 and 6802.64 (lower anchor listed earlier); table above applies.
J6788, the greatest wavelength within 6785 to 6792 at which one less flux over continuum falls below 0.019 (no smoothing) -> 6791.69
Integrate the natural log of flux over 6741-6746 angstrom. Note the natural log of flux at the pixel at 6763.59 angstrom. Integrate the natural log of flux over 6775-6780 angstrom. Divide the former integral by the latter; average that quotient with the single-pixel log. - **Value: 1.81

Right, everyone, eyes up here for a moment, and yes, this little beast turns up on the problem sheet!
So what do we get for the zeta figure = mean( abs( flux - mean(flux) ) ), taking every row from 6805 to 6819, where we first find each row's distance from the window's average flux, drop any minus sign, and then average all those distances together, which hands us 0.45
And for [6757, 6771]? 0.59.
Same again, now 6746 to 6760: 0.56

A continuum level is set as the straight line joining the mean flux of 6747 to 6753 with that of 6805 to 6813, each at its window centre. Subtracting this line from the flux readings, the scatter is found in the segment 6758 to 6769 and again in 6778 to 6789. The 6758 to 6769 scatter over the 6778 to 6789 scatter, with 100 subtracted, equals -99.4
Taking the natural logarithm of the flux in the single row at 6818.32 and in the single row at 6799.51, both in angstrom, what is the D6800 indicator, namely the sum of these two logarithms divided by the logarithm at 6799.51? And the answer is 1.98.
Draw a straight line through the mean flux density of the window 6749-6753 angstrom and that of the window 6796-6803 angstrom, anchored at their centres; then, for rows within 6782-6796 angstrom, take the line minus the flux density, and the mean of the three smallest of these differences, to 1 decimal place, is -0.4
